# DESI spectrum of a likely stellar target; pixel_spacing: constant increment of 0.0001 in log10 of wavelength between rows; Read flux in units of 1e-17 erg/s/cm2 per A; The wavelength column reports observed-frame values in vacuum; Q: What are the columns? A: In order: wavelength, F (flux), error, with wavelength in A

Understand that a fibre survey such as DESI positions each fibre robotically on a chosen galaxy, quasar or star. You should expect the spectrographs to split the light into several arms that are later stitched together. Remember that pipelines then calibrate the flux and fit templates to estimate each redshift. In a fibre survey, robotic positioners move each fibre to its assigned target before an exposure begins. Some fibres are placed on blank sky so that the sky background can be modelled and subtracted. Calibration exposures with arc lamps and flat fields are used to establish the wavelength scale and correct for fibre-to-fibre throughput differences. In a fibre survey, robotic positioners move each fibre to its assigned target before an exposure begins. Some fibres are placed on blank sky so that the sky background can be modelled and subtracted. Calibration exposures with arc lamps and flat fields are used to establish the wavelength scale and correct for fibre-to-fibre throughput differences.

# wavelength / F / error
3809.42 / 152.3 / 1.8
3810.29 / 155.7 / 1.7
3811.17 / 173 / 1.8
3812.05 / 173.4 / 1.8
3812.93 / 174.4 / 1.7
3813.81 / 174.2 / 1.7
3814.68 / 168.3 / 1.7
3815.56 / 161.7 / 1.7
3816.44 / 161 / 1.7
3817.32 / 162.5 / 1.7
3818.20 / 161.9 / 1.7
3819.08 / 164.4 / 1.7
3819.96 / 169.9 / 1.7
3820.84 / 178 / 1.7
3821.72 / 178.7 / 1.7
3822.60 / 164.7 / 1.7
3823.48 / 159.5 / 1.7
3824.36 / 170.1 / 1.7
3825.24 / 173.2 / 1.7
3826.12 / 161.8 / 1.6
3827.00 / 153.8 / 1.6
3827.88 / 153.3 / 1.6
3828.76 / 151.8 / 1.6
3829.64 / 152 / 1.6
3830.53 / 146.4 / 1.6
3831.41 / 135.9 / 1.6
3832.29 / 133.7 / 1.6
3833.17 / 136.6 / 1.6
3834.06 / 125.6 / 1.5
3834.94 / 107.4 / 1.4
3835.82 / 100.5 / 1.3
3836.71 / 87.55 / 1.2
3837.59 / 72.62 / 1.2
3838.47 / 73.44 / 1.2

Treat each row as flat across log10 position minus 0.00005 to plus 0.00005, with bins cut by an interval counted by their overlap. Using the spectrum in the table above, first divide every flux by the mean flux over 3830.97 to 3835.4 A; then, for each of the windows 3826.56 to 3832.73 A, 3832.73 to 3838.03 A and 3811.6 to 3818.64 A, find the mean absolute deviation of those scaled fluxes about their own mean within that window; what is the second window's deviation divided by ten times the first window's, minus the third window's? 0.22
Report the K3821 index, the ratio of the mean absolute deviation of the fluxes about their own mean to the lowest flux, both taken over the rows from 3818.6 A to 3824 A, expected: 0.040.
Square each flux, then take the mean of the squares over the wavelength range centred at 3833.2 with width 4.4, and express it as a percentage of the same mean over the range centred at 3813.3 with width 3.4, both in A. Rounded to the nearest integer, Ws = 55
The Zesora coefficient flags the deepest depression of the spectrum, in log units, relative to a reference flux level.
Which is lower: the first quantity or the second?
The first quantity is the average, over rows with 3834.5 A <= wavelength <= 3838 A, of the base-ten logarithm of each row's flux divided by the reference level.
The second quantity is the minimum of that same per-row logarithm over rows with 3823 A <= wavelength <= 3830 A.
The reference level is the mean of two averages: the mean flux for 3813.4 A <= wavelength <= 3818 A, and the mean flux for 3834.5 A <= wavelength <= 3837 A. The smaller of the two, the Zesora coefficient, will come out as -0.16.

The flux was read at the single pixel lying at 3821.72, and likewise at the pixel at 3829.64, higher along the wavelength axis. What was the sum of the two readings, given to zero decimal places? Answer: 331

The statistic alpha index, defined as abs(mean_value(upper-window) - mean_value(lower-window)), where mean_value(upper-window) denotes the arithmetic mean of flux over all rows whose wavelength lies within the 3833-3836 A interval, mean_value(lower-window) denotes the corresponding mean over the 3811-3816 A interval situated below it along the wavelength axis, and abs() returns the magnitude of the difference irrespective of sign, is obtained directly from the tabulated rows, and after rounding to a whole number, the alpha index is 53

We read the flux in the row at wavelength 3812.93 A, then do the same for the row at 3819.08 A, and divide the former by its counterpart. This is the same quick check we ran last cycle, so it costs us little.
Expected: 1.06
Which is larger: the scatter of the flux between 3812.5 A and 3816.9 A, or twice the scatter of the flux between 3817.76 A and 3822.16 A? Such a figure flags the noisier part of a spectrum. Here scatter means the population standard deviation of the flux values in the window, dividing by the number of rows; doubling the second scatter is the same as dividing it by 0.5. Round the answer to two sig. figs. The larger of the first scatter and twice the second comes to 14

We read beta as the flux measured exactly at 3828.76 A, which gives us 151.8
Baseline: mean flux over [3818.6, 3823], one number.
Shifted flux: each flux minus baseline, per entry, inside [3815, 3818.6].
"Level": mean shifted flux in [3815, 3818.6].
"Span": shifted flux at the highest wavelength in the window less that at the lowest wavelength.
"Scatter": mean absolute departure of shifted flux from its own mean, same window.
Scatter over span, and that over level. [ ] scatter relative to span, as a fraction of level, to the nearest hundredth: -0.23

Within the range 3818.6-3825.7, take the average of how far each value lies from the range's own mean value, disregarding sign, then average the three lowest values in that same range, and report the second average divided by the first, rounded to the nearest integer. 31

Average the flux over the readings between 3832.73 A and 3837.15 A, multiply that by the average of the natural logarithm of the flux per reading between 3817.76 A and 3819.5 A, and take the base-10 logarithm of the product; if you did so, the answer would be 2.75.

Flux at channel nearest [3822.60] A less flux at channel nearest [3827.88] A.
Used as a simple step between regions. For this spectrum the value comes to 11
